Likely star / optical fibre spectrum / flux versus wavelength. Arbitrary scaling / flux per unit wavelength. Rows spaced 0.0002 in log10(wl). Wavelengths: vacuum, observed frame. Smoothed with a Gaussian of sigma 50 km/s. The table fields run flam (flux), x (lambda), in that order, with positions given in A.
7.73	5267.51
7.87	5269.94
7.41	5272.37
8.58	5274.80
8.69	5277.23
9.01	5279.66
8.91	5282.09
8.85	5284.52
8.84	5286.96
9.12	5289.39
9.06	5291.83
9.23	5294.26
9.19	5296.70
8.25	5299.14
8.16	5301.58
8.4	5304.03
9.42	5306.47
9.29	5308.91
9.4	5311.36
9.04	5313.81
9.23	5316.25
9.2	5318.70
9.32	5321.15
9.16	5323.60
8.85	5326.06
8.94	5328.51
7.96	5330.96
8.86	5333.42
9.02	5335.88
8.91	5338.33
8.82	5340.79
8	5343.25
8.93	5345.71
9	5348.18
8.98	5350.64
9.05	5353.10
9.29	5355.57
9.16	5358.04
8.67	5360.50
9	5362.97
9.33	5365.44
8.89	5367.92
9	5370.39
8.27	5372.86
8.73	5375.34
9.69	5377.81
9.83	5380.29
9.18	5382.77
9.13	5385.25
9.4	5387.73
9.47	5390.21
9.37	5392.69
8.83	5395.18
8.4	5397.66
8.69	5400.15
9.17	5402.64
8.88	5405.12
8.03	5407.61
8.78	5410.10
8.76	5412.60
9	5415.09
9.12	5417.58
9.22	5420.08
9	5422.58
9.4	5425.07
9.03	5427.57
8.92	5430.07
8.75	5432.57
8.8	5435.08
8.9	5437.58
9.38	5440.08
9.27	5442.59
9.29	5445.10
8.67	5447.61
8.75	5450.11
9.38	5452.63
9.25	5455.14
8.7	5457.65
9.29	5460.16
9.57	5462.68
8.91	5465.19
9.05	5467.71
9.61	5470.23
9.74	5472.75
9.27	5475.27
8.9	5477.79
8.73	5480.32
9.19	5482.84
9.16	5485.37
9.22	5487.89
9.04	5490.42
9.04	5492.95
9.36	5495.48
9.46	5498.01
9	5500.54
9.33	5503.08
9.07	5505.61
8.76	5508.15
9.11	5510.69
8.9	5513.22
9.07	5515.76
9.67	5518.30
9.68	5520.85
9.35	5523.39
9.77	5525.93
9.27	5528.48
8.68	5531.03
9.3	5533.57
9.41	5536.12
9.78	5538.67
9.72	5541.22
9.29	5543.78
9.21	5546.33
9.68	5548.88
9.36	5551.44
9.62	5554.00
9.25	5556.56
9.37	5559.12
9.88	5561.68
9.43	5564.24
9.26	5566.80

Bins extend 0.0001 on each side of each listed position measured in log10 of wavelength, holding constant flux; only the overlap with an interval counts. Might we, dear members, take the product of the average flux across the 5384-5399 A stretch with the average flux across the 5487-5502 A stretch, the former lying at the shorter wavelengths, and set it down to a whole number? 84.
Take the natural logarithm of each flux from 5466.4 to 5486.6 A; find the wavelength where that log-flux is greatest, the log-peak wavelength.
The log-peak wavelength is 5472.75 A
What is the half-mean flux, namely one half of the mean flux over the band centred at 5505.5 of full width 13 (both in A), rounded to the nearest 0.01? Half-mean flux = 4.53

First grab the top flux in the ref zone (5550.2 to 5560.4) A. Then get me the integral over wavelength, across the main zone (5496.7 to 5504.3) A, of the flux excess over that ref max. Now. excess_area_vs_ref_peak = -2.7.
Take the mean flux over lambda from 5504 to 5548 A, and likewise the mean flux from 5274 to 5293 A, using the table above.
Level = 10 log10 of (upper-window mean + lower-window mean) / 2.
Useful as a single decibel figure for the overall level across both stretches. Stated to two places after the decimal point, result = 9.59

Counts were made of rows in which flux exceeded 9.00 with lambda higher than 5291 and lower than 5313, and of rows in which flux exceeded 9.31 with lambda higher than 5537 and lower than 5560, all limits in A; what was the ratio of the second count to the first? 1.0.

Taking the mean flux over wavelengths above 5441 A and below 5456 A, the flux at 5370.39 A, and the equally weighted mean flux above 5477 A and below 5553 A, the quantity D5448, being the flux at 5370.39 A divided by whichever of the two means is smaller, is 0.99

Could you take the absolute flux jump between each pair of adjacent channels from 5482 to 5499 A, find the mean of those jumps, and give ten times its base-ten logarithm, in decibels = -9.4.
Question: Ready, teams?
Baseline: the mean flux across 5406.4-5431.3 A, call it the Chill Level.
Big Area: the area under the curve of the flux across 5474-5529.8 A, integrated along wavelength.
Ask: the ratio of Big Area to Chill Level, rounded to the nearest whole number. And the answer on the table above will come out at 57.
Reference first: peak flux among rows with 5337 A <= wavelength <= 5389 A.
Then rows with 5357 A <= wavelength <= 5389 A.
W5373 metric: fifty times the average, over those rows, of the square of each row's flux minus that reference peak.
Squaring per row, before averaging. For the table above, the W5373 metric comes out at 35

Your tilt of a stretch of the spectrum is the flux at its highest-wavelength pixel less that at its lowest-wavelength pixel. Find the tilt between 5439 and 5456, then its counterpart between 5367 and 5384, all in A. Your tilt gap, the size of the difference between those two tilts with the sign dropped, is 0.42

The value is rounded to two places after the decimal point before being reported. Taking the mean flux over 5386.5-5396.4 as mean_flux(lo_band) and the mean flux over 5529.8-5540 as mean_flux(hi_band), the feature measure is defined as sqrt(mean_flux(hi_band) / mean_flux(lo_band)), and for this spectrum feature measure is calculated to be 1.00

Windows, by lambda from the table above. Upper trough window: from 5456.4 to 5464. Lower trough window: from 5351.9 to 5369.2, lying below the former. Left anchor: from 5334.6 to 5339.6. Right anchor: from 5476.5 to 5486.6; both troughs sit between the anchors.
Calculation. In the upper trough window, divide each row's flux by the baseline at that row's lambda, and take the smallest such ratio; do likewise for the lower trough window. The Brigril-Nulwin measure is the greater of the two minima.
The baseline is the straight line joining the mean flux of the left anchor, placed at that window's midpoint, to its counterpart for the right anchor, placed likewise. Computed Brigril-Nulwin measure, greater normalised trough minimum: 0.968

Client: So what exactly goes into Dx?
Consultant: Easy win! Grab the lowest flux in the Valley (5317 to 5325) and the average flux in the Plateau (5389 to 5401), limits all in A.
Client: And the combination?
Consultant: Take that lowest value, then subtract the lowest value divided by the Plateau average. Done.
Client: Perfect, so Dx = 8.1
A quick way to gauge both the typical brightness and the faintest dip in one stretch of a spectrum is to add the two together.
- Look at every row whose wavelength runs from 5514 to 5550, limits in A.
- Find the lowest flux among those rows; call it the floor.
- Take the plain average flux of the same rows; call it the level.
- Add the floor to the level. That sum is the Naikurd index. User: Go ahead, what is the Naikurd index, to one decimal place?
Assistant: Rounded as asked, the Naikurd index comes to 18.1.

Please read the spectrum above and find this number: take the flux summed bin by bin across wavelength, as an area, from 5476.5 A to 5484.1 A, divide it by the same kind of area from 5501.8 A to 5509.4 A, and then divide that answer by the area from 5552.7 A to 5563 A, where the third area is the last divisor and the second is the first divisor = 0.010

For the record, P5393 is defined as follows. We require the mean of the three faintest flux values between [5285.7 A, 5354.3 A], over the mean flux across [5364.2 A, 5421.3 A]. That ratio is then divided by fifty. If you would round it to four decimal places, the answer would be 0.0179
